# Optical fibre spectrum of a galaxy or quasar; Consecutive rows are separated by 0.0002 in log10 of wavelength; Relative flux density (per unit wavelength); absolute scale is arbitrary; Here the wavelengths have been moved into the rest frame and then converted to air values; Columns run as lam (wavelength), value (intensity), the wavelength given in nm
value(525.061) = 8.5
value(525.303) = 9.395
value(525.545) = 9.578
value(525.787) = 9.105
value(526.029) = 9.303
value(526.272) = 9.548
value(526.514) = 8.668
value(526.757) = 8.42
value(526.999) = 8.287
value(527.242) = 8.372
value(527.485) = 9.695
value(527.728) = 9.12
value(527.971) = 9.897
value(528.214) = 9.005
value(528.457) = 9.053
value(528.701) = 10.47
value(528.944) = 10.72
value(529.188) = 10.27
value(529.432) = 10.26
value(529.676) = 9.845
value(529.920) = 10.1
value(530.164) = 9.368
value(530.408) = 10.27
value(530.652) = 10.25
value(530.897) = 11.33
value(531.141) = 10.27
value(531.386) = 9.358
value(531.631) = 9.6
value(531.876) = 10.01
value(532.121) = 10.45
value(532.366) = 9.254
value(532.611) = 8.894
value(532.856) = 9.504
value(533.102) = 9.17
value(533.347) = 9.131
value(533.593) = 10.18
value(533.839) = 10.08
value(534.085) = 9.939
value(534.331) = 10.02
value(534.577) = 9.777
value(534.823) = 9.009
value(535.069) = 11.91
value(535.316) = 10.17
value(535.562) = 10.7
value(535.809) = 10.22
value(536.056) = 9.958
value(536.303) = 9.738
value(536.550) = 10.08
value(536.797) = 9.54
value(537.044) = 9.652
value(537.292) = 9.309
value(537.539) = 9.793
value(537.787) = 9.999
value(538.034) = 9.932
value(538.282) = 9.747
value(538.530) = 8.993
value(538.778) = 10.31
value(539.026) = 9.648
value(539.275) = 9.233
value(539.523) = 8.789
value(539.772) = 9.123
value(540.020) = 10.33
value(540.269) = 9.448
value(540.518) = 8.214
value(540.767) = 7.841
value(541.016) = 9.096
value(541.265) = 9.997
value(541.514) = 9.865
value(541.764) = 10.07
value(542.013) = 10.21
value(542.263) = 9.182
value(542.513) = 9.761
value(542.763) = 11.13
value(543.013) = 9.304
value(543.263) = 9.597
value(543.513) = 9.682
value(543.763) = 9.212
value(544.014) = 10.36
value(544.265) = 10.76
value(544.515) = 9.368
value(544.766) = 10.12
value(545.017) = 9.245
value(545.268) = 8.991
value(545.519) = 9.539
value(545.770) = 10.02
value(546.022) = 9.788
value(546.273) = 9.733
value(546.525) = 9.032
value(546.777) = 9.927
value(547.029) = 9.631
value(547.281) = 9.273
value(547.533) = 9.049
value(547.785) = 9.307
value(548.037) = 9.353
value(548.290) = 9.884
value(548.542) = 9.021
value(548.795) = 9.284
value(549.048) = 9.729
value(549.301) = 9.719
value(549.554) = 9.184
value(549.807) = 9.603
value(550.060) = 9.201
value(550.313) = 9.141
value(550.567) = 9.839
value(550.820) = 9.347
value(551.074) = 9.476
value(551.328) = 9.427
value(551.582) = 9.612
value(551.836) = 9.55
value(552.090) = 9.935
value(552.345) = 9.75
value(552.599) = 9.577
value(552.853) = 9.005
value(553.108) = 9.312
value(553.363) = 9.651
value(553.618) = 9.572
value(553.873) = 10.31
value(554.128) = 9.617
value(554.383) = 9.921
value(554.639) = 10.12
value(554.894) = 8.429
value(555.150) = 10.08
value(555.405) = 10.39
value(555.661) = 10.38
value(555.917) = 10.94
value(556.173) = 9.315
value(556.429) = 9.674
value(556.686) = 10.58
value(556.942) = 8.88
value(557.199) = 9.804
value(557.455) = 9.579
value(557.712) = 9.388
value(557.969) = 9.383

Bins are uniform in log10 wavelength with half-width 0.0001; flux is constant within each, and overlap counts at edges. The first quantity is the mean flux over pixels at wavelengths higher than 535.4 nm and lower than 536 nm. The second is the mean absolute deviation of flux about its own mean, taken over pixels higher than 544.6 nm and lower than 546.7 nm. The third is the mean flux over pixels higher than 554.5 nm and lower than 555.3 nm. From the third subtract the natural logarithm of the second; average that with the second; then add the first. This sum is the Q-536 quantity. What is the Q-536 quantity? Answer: 15.9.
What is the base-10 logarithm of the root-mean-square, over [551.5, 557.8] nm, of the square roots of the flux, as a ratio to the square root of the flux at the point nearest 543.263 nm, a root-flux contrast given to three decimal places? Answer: 0.003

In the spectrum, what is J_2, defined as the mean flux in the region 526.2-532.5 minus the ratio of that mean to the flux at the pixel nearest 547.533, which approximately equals 8.62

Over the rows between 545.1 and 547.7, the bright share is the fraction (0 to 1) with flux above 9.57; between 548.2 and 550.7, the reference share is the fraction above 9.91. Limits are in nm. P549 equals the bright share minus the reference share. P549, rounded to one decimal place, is 0.5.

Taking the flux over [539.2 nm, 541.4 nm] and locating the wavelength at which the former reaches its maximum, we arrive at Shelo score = 540.020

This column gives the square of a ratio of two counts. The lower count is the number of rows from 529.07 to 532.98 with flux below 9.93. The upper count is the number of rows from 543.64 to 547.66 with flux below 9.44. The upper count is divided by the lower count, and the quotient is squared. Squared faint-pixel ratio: 1.0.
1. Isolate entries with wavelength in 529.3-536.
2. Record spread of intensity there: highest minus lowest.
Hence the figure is 3.0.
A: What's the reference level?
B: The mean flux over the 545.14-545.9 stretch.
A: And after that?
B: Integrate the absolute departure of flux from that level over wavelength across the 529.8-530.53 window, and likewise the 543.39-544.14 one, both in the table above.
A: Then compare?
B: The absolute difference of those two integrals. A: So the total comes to 0.03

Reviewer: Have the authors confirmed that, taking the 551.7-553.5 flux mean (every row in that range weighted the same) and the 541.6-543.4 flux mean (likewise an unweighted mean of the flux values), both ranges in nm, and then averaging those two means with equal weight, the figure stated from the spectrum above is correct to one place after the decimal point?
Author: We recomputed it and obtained 9.7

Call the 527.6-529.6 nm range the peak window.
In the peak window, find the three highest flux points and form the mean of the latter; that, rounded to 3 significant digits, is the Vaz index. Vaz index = 10.5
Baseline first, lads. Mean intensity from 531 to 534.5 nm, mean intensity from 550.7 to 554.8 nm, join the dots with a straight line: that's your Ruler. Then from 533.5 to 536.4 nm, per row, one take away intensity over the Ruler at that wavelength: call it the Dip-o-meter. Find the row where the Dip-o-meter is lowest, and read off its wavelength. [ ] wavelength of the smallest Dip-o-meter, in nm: 535.069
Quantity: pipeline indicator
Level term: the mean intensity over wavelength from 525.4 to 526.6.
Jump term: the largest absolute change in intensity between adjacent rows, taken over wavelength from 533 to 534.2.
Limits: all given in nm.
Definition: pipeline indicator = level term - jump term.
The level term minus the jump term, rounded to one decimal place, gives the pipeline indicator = 8.2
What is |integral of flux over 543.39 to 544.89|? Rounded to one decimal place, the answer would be 14.9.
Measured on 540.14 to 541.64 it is 13.6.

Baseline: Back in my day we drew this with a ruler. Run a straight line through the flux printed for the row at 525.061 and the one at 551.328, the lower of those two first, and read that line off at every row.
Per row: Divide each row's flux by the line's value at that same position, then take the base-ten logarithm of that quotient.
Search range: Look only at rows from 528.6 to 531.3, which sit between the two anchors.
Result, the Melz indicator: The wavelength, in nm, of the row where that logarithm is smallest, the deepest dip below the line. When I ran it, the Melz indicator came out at 530.164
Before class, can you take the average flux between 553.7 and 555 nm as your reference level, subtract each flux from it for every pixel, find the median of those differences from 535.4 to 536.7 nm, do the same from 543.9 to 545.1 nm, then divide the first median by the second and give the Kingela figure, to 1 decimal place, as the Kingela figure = 0.9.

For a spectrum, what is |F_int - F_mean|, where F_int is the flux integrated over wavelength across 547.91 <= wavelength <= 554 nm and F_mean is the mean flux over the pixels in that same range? 48.5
